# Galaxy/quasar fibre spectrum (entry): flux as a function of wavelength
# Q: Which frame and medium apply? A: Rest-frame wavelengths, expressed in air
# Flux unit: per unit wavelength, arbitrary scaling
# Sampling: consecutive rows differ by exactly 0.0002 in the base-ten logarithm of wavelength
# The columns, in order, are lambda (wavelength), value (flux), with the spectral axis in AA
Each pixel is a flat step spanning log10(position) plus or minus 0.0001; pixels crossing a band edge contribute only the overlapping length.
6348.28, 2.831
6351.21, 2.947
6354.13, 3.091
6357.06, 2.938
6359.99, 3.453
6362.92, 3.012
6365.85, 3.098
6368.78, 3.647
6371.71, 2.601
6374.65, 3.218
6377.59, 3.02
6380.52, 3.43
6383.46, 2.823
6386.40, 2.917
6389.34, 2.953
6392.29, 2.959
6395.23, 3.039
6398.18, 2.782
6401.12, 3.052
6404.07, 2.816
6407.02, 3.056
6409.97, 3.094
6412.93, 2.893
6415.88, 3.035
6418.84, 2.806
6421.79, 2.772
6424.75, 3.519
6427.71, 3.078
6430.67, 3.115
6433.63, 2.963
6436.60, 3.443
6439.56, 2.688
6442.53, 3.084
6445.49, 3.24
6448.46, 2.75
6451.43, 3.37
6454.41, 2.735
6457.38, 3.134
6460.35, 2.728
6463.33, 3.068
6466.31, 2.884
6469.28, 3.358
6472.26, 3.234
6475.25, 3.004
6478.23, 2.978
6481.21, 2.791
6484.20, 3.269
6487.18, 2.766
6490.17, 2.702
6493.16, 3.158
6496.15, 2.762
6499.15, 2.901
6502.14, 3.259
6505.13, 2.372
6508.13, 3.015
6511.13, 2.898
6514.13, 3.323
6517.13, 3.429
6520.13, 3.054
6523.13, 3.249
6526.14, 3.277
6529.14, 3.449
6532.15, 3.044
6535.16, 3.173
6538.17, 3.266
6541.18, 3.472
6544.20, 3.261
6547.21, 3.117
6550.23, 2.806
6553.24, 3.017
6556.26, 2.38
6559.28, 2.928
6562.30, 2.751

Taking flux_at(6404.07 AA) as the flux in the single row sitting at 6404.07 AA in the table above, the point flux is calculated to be 2.816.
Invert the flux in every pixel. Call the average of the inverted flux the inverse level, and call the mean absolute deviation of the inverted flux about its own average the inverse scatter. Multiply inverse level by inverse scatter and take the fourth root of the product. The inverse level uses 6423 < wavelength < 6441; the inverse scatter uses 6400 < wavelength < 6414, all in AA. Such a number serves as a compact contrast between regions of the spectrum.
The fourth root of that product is 0.25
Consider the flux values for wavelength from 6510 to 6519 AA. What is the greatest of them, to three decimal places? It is 3.429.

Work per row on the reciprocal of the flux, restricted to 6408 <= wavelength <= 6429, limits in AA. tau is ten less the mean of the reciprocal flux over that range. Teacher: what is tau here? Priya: 9.668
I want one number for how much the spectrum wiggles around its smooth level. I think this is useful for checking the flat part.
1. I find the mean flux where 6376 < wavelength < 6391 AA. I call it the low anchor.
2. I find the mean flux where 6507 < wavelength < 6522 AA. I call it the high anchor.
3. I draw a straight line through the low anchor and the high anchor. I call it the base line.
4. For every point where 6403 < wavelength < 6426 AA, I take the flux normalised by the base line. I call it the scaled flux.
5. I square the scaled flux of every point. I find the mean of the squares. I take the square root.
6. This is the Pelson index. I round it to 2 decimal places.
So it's 0.98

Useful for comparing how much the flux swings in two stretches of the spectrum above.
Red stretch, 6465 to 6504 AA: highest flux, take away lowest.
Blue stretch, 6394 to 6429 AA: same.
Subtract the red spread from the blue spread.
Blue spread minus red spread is 0.09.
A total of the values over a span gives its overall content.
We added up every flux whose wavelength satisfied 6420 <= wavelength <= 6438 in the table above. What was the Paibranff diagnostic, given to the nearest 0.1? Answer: 18.9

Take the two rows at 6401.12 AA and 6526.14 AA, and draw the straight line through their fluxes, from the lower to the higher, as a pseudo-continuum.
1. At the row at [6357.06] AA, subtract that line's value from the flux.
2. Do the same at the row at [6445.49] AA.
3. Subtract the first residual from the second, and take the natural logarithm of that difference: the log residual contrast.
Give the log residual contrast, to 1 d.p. -1.9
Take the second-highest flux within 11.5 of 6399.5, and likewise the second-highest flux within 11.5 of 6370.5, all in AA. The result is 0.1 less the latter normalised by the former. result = -1.03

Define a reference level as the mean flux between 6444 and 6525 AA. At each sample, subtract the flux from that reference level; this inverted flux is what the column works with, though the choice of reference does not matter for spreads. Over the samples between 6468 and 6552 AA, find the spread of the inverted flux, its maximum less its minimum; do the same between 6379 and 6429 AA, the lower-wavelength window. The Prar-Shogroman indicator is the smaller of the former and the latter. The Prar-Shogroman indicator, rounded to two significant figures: 0.75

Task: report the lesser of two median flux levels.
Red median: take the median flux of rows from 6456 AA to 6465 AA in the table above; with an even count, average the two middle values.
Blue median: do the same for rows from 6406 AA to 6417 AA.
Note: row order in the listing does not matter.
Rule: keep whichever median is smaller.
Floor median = 3.05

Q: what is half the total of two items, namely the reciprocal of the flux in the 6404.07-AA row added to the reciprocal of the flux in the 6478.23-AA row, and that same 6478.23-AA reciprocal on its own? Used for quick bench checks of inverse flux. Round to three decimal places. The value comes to 0.513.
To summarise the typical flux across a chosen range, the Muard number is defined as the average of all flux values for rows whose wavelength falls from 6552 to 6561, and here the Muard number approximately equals 2.77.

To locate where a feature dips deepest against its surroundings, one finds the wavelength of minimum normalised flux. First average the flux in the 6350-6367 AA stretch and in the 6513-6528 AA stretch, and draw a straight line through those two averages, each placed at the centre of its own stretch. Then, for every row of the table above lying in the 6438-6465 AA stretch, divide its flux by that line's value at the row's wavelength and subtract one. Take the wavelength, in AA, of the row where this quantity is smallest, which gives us 6439.56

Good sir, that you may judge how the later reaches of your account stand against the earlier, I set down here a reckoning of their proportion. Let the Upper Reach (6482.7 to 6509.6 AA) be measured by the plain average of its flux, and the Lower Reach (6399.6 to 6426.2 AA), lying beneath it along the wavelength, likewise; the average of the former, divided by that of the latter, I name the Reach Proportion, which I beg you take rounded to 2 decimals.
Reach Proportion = 0.97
